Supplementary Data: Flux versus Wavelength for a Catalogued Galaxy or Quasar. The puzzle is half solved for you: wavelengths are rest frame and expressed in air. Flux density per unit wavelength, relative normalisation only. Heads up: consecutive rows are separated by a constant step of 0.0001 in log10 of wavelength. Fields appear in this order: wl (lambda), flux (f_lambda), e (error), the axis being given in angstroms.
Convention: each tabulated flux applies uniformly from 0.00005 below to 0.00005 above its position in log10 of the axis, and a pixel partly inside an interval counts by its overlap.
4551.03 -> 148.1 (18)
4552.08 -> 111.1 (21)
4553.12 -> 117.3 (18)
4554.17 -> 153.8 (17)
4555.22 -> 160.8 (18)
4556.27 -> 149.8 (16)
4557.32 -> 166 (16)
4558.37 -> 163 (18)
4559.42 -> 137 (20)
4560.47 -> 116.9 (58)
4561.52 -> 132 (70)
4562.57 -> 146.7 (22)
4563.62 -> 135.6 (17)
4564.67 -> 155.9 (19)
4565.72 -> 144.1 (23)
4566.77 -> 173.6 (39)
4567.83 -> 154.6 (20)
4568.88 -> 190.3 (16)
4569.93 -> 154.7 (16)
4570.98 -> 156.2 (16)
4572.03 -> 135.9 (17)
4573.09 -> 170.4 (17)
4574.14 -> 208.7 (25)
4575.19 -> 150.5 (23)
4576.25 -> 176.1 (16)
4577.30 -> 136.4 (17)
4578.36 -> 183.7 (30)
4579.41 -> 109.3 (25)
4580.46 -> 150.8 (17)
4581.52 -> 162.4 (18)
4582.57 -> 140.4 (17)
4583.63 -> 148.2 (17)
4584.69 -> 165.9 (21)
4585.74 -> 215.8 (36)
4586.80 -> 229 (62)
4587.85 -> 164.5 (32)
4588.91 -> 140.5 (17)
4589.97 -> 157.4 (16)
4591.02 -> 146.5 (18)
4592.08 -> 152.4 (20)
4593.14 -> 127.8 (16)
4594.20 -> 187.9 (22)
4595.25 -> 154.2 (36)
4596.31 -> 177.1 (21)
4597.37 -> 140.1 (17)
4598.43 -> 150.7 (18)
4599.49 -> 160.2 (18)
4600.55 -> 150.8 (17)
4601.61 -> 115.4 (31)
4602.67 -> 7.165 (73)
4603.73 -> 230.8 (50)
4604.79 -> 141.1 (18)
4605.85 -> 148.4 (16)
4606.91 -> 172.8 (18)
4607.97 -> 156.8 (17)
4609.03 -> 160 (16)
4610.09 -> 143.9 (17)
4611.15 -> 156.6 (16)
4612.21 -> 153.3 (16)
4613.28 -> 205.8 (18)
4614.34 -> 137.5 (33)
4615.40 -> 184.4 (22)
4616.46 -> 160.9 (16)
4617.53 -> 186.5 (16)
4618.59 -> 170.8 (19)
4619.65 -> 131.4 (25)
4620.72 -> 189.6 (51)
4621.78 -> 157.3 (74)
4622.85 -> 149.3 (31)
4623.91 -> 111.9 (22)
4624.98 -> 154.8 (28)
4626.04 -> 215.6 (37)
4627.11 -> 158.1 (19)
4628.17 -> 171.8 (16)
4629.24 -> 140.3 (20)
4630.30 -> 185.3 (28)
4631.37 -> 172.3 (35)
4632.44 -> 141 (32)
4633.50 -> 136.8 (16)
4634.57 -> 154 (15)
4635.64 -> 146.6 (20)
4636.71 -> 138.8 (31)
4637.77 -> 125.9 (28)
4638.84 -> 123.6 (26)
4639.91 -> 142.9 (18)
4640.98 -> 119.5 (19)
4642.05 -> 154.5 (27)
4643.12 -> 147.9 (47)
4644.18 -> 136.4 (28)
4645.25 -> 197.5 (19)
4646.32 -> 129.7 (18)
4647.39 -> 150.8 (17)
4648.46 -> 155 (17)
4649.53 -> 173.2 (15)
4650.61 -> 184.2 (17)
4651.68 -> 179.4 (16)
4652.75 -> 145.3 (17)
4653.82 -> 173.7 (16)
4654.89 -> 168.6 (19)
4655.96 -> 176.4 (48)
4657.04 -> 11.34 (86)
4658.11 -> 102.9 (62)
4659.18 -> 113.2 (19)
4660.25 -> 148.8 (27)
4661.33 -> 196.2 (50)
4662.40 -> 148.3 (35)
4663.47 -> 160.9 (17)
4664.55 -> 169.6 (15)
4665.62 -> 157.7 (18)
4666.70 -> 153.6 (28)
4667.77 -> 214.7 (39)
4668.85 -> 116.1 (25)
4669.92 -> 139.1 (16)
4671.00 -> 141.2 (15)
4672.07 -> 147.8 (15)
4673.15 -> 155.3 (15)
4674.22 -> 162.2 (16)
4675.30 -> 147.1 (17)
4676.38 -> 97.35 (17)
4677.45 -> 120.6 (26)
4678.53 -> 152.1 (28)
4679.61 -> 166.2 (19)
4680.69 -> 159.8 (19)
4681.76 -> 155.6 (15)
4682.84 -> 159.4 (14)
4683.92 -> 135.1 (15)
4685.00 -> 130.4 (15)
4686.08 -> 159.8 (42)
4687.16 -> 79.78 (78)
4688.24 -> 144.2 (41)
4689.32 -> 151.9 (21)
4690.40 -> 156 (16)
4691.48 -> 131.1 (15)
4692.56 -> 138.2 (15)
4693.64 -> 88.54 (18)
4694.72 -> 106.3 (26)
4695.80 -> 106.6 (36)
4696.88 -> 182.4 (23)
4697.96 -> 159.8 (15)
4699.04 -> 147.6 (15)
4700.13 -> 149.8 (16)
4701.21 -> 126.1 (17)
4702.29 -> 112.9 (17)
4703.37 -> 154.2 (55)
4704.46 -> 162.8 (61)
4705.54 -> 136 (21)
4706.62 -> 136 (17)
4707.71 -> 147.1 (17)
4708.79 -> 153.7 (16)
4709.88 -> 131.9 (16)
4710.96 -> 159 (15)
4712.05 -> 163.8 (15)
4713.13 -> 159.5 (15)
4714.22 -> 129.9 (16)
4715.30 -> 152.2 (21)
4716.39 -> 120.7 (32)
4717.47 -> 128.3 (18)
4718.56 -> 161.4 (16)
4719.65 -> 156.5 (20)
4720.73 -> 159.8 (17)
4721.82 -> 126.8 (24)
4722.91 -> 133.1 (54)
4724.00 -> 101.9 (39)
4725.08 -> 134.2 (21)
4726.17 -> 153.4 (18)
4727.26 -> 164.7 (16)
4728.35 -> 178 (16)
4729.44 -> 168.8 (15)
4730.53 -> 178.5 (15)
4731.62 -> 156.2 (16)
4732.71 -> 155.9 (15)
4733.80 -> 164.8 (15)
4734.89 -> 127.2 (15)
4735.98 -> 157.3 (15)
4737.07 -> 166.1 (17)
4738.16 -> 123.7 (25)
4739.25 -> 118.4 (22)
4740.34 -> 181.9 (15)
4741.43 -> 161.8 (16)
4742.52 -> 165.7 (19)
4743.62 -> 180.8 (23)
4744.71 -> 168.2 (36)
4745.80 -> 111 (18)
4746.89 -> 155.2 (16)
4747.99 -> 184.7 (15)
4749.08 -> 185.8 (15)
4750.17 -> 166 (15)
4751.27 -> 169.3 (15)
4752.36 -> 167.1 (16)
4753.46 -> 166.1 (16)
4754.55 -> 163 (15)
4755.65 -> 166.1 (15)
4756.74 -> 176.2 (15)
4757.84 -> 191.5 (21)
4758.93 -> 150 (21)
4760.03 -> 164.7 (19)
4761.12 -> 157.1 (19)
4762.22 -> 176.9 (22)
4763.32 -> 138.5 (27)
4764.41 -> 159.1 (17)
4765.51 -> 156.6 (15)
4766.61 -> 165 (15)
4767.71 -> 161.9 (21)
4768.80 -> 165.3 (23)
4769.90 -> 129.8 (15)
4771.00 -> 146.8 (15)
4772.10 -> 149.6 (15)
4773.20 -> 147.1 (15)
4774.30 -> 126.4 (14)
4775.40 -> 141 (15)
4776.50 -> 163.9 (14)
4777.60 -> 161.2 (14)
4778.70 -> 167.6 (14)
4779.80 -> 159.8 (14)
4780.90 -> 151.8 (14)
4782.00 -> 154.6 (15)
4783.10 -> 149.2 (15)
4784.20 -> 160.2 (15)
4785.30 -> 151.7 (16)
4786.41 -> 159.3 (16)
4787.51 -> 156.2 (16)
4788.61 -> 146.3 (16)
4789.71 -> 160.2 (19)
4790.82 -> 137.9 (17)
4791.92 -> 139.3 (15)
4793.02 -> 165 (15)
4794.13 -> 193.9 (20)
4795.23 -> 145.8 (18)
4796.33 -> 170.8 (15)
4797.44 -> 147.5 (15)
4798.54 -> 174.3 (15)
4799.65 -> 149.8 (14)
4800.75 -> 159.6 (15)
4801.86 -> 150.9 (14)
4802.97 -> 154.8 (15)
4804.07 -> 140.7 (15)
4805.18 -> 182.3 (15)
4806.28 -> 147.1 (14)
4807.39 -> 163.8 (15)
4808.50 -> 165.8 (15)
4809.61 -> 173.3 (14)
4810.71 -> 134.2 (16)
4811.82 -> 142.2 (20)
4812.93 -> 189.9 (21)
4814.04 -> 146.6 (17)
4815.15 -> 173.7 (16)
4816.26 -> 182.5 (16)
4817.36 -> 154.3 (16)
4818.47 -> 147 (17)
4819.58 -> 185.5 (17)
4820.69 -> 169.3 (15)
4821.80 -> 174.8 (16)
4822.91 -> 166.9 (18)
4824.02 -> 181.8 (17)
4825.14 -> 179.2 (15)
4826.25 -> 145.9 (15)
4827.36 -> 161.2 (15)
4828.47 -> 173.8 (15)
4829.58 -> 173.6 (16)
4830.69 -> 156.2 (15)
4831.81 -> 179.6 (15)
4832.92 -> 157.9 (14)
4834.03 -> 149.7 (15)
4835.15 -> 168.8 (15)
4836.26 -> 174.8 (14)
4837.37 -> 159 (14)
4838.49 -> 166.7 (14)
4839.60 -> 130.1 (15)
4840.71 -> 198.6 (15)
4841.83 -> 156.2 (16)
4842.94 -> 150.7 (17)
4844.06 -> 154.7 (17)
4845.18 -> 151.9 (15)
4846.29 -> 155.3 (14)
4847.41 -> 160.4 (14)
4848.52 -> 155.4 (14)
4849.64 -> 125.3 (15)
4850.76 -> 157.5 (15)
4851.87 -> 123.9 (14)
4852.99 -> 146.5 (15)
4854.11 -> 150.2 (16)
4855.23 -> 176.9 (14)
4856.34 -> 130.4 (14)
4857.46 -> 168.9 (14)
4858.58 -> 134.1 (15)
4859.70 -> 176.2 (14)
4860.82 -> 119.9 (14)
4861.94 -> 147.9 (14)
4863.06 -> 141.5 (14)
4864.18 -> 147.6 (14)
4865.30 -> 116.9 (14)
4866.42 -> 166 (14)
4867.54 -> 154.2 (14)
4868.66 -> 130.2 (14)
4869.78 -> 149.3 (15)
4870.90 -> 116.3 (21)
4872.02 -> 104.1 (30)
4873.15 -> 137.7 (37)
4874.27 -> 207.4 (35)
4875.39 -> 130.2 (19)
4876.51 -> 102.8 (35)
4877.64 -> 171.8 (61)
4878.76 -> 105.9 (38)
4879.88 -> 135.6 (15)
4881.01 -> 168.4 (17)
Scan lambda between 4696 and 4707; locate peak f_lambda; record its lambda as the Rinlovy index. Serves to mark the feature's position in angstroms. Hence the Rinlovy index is 4696.88 angstroms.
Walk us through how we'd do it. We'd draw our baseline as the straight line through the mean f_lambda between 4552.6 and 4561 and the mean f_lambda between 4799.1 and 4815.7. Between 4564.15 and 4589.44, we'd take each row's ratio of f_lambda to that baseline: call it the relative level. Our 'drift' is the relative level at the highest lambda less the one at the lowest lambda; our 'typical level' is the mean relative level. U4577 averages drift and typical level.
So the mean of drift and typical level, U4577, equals 0.50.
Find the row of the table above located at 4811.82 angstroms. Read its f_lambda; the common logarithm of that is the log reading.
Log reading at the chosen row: 2.15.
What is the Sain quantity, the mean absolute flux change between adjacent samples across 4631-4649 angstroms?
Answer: 21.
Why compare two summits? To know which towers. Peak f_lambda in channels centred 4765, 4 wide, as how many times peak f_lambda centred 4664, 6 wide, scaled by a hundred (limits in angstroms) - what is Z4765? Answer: 84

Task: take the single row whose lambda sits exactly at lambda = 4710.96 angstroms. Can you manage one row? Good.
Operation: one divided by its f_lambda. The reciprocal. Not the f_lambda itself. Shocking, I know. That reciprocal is 0.0063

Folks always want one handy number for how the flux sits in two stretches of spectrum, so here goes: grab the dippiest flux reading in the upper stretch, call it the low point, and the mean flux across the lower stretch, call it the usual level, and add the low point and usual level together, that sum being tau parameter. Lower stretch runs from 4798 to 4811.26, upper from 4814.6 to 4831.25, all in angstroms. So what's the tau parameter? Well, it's 304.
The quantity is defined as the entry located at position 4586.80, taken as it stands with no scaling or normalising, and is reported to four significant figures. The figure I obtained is 229.0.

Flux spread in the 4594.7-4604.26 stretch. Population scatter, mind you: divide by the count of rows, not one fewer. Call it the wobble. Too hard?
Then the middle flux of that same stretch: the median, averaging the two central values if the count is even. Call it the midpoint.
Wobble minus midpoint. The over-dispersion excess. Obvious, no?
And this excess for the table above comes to -94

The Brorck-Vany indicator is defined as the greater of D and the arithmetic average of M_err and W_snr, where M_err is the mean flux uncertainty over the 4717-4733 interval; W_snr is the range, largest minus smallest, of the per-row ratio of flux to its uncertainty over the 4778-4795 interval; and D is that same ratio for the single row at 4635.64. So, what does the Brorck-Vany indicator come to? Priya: 13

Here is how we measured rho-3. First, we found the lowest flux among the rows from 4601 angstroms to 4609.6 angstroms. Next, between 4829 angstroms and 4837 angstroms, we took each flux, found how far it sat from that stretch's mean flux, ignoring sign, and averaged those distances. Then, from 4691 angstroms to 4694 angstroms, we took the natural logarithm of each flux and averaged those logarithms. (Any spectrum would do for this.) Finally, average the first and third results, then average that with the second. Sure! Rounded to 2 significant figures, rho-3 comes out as 7.8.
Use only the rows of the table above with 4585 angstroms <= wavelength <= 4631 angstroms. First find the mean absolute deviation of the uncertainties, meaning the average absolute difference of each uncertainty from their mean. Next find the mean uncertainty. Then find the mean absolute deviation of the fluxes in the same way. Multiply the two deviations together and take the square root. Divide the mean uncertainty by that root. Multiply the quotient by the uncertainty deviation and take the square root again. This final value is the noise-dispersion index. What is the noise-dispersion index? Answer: 4.2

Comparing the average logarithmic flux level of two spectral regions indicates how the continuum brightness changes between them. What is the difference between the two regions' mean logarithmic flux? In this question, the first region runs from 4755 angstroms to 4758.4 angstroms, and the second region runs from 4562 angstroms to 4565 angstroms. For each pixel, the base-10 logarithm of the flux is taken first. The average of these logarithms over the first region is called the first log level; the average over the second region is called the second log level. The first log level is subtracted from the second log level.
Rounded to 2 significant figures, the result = -0.086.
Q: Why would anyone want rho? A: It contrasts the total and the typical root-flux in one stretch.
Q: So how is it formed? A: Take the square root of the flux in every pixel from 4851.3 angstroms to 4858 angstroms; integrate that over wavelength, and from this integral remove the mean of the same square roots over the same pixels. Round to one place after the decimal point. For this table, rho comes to 69.6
